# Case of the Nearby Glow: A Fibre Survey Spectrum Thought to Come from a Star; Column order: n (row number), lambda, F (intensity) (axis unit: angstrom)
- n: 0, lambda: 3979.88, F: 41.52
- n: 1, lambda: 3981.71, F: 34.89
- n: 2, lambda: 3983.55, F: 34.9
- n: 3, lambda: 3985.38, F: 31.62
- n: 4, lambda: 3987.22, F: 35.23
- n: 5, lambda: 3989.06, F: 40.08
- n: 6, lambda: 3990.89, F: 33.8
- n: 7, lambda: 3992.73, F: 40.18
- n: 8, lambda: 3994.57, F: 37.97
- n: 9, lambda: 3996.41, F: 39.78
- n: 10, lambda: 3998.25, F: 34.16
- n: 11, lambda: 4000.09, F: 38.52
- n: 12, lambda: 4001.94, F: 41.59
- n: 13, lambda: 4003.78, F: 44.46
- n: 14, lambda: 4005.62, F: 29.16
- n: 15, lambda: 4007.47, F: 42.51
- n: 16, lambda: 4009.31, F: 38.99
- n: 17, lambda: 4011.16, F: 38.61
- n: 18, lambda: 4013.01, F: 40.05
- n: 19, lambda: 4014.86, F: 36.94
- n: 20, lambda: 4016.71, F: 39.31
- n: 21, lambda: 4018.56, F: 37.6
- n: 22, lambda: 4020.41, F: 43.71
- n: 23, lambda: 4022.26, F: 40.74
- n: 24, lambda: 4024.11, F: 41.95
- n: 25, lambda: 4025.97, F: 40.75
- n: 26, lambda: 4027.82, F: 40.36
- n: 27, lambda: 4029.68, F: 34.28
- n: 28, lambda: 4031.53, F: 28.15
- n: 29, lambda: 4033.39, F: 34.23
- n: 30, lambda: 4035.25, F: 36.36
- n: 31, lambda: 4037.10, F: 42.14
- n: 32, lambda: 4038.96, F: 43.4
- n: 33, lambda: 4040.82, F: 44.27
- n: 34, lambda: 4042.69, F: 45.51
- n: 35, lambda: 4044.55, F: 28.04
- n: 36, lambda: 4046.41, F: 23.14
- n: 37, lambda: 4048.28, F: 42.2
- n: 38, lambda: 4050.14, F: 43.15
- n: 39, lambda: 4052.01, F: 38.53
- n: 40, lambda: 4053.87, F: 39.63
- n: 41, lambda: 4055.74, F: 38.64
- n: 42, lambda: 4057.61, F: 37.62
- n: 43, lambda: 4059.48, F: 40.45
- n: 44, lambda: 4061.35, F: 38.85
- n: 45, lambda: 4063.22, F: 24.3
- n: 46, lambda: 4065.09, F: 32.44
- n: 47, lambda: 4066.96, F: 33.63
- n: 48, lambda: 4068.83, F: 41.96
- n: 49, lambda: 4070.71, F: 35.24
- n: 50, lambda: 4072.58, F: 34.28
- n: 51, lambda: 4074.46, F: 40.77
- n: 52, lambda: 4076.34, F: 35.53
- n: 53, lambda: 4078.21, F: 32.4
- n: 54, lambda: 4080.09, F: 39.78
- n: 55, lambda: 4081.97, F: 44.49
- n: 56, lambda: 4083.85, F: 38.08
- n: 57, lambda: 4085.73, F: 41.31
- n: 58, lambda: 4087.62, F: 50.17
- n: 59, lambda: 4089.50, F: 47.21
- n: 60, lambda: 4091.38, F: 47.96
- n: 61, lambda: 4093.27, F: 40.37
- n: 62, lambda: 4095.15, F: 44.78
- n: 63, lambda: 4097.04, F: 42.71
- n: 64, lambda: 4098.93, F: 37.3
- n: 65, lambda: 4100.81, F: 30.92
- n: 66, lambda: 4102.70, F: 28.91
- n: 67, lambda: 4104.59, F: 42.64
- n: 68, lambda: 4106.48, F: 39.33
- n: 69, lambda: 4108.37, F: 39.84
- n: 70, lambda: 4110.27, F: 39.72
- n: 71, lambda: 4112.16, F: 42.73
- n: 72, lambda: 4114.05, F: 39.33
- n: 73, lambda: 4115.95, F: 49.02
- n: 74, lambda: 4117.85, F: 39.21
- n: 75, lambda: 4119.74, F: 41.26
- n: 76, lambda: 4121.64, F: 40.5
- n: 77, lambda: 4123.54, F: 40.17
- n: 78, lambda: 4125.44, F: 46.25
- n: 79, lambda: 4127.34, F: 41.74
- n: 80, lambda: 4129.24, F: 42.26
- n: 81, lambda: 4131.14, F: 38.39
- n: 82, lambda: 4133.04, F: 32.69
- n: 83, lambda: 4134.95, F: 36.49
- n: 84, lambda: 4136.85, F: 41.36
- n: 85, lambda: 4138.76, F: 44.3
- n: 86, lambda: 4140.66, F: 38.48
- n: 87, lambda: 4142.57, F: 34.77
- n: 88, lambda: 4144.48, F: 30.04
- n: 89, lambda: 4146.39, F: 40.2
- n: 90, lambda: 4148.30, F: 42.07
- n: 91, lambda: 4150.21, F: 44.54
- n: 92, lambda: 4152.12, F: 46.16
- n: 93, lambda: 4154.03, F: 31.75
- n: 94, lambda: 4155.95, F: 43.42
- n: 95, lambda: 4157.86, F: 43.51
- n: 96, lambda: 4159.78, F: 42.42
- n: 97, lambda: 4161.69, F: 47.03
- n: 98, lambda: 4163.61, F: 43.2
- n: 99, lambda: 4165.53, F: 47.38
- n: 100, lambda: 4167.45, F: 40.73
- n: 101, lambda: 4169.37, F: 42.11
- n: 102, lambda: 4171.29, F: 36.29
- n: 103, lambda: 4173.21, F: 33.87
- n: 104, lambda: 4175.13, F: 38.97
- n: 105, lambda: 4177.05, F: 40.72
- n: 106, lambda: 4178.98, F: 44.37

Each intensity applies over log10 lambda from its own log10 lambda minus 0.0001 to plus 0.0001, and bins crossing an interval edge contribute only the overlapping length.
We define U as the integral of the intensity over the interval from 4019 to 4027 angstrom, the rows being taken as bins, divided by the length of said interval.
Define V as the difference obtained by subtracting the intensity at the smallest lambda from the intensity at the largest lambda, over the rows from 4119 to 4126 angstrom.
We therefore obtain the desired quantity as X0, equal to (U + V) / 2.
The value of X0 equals 23.3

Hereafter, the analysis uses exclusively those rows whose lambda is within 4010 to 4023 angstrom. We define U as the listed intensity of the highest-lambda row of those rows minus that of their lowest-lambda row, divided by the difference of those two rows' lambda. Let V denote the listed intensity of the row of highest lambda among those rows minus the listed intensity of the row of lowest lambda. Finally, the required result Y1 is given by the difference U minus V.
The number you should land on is -1.9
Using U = 0.2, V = 2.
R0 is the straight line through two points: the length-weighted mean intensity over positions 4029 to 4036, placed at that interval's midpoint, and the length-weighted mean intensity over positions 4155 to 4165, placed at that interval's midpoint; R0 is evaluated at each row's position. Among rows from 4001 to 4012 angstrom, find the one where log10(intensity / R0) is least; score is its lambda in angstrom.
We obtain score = 4005.62 angstrom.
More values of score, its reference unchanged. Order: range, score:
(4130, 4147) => 4144.48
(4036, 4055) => 4046.41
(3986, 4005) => 3998.25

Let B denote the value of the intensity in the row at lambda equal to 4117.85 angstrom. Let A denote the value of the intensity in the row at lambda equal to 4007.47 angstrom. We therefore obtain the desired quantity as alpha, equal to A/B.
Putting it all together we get 1.08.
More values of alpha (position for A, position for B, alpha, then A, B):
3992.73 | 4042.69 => 0.88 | 40.18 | 45.51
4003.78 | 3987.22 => 1.26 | 44.46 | 35.23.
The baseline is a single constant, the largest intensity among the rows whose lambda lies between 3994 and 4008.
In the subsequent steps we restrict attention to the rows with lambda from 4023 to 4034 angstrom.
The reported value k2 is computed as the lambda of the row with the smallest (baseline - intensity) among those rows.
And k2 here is 4024.11 angstrom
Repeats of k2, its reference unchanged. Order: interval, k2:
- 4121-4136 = 4125.44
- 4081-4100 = 4087.62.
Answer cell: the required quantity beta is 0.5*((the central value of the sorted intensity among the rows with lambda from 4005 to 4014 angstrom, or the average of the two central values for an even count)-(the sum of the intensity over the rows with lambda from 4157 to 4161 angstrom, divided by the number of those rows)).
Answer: -2.0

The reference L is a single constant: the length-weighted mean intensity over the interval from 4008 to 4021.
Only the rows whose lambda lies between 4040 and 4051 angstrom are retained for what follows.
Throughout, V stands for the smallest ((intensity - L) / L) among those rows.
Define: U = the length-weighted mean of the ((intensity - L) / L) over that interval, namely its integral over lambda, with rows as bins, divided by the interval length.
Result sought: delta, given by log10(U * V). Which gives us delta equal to -1.8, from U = -0.043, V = -0.41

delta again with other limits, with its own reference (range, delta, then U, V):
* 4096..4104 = -1.6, -0.099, -0.26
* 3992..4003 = -2.7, -0.014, -0.13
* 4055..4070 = -1.5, -0.085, -0.38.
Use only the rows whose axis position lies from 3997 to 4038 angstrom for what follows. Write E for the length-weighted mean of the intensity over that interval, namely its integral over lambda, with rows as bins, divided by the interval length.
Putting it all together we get 38.4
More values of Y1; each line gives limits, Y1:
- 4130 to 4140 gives -5.1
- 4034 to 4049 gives -5.4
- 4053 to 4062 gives 0.7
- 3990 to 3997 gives -4.9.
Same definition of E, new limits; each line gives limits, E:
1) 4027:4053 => 37.4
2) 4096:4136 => 39.6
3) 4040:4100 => 38.9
